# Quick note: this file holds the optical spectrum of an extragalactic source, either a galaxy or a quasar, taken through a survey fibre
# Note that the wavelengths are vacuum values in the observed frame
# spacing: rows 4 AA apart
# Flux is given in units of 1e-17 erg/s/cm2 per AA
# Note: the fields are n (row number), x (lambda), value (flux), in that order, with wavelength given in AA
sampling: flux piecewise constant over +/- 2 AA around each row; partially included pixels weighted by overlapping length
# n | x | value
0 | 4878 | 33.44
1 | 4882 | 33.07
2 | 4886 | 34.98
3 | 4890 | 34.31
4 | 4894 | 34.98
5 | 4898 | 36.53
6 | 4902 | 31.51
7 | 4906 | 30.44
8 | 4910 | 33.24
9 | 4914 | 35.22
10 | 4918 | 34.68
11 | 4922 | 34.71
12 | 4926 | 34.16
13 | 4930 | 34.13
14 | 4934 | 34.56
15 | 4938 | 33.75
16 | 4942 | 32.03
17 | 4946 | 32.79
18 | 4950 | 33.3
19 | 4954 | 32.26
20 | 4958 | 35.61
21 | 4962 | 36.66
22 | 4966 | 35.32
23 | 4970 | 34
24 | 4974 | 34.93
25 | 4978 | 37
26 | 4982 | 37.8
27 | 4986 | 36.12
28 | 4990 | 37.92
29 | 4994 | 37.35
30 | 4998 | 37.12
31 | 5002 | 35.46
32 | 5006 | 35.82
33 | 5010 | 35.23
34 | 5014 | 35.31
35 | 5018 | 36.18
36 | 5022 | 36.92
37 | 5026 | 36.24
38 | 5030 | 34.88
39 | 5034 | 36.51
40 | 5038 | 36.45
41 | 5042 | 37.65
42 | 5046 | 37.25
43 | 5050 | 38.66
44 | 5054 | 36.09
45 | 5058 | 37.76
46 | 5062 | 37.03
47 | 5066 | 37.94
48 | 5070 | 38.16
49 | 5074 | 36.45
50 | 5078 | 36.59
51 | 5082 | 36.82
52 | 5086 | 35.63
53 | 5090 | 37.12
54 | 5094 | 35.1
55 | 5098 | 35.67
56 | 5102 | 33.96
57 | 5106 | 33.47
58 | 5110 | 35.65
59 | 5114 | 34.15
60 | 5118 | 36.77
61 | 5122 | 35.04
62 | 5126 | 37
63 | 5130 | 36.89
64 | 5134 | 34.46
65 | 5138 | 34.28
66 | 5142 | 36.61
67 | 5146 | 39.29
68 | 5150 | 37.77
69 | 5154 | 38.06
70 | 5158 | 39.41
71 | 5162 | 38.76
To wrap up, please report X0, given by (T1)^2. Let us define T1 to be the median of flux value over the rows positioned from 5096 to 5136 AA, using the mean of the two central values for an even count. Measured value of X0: 1249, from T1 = 35.3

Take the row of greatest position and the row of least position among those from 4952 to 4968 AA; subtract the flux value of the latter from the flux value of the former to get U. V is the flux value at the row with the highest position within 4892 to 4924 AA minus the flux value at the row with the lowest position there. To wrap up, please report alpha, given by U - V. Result 3.3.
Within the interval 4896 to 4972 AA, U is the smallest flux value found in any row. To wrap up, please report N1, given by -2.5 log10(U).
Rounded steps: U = 30.44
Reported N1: -3.71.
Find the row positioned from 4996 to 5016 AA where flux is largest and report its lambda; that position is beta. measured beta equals 4998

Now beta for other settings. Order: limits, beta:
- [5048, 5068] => 5050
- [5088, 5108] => 5090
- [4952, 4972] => 4962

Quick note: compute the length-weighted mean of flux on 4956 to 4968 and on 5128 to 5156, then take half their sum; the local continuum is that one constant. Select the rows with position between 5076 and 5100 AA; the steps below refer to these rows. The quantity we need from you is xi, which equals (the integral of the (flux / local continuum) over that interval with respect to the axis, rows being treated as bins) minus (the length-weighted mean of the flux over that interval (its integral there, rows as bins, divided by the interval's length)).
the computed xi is -12.3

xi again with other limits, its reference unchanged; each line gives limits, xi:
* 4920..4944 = -11.5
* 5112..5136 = -12.1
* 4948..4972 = -11.7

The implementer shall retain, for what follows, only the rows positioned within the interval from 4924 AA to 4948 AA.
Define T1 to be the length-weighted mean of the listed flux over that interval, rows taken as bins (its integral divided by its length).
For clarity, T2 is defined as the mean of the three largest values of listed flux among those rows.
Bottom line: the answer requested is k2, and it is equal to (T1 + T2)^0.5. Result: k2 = 8.24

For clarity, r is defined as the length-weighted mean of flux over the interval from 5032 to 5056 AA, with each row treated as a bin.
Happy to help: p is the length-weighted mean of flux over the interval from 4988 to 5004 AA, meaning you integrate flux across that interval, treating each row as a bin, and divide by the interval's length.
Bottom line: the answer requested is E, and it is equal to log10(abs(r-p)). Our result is -0.9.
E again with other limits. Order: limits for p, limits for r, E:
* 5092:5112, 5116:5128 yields 0.2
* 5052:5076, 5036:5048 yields -0.9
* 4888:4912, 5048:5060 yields 0.6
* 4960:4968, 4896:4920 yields 0.4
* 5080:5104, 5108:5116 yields -0.1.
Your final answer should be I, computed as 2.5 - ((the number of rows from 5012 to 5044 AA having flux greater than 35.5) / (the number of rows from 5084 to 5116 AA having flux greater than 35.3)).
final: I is 1.0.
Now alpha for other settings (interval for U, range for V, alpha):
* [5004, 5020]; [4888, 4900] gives -1.9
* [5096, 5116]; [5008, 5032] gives -1.2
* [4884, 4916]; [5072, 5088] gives 1.1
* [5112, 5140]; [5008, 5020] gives -0.8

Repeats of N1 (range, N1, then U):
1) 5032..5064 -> -3.89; 36.09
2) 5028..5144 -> -3.81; 33.47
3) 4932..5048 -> -3.76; 32.03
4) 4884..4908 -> -3.71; 30.44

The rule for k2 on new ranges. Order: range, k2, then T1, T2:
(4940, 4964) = 8.30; 34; 35.2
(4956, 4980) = 8.49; 36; 36.4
